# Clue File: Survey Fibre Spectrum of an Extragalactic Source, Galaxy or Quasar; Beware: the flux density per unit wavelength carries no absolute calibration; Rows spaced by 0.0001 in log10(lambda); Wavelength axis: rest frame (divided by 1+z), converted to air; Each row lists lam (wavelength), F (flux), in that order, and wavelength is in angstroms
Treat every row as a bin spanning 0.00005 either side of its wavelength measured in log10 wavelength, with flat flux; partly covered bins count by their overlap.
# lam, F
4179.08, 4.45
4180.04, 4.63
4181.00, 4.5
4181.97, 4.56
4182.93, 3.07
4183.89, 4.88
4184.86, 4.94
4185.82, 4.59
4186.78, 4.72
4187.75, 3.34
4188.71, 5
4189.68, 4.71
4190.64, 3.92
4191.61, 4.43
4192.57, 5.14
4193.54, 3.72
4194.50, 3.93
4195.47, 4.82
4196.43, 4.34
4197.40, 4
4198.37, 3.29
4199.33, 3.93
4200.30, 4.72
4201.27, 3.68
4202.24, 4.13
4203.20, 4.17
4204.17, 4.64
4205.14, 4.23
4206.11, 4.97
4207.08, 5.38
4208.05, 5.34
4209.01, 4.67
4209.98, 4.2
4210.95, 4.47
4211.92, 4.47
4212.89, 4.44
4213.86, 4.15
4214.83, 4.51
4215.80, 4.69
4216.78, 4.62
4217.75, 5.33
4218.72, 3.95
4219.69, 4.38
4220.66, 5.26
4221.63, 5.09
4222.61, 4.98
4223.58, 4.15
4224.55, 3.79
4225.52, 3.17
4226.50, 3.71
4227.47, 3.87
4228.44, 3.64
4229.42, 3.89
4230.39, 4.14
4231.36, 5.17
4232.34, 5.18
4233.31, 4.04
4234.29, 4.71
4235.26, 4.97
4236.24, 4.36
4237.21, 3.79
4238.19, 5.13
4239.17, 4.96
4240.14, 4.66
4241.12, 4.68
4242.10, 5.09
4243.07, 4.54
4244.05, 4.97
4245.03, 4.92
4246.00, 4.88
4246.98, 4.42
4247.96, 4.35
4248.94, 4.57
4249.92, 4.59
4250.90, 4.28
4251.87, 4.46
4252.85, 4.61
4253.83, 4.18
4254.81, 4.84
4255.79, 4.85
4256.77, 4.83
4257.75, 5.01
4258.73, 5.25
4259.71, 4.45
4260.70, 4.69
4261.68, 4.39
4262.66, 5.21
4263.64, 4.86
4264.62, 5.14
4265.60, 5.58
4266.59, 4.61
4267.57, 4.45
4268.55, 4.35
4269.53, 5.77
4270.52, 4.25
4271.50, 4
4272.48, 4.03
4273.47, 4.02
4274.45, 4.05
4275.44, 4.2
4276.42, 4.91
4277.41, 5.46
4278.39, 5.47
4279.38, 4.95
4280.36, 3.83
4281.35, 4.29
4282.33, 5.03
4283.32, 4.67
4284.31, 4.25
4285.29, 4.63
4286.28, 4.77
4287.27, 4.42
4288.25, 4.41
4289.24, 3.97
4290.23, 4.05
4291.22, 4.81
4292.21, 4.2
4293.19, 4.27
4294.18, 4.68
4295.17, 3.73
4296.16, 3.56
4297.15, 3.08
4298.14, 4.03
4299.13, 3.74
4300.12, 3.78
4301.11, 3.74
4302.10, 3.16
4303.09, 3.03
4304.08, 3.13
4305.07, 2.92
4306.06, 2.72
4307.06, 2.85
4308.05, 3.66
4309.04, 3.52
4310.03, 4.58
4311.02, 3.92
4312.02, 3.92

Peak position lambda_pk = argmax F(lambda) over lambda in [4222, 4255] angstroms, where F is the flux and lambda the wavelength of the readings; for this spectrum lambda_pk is 4232.34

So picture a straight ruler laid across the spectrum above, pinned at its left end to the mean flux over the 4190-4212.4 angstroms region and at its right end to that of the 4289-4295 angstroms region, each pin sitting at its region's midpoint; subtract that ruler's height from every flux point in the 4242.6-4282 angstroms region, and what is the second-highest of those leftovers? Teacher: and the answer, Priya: 1.2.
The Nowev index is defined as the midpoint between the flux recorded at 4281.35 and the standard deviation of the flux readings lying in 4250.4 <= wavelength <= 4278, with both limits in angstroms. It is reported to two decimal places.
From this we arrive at 2.39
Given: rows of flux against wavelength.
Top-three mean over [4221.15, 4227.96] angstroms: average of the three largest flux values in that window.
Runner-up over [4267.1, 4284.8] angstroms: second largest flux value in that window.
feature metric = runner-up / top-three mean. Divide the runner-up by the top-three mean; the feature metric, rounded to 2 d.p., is 1.15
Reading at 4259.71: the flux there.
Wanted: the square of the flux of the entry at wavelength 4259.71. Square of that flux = 20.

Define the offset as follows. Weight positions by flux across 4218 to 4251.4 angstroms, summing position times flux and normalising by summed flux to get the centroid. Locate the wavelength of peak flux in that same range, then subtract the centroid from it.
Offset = -14.4 angstroms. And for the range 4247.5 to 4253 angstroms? 2.4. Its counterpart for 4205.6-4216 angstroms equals -3.7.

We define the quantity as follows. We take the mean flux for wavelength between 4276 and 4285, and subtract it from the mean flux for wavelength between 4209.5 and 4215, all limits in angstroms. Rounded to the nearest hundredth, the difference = -0.39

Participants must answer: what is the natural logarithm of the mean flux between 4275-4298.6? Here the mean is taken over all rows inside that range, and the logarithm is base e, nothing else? 1.48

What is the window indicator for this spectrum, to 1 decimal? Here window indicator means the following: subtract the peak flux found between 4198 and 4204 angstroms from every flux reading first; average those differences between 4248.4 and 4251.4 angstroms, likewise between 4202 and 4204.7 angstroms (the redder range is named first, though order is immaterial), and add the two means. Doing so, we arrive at -0.6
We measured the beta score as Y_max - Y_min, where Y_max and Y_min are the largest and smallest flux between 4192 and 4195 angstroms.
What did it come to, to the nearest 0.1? 1.4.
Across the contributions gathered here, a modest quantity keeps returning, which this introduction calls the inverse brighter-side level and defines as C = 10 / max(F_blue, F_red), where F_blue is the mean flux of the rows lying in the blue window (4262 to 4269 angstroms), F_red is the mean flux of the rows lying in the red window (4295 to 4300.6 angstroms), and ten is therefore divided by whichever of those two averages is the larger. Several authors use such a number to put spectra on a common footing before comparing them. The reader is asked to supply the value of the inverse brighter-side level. 2.05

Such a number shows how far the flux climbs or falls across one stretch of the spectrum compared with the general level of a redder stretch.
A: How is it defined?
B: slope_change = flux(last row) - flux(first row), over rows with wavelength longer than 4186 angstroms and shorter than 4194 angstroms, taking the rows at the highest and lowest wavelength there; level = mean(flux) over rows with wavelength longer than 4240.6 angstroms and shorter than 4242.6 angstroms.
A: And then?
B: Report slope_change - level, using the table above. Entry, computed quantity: -5.9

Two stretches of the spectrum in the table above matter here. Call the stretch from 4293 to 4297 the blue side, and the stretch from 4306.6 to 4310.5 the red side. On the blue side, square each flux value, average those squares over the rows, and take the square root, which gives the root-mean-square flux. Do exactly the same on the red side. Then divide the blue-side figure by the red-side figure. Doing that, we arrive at 1.1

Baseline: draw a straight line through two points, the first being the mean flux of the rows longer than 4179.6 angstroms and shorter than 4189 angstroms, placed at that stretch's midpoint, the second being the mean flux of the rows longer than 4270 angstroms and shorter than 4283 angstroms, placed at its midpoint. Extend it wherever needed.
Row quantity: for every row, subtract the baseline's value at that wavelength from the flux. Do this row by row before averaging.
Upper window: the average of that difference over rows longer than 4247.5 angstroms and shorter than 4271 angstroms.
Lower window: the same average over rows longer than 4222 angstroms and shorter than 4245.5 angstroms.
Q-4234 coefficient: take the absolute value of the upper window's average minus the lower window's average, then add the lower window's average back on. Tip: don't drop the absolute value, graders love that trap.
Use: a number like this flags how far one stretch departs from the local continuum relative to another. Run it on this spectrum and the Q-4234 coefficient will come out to 0.25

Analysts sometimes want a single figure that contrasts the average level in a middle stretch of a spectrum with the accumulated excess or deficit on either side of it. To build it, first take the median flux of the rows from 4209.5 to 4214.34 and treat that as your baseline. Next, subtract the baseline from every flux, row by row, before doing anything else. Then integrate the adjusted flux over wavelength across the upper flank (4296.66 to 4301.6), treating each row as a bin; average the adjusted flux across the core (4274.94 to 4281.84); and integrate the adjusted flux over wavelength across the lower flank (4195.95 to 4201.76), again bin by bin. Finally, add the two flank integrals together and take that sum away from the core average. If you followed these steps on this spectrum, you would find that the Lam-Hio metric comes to 7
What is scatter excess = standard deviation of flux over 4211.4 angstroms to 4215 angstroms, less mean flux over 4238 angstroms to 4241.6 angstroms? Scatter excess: -4.7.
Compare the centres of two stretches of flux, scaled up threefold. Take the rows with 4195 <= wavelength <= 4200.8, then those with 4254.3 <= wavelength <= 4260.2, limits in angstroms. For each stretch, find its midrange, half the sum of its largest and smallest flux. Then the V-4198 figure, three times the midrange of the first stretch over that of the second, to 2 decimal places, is 2.51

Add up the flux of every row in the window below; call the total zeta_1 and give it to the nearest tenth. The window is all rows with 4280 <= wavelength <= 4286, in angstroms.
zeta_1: 26.7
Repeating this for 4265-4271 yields 29.0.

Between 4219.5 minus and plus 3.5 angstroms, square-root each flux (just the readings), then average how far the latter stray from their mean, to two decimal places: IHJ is 0.10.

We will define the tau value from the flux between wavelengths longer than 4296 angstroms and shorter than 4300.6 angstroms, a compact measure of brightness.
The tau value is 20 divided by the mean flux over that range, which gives 5.5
